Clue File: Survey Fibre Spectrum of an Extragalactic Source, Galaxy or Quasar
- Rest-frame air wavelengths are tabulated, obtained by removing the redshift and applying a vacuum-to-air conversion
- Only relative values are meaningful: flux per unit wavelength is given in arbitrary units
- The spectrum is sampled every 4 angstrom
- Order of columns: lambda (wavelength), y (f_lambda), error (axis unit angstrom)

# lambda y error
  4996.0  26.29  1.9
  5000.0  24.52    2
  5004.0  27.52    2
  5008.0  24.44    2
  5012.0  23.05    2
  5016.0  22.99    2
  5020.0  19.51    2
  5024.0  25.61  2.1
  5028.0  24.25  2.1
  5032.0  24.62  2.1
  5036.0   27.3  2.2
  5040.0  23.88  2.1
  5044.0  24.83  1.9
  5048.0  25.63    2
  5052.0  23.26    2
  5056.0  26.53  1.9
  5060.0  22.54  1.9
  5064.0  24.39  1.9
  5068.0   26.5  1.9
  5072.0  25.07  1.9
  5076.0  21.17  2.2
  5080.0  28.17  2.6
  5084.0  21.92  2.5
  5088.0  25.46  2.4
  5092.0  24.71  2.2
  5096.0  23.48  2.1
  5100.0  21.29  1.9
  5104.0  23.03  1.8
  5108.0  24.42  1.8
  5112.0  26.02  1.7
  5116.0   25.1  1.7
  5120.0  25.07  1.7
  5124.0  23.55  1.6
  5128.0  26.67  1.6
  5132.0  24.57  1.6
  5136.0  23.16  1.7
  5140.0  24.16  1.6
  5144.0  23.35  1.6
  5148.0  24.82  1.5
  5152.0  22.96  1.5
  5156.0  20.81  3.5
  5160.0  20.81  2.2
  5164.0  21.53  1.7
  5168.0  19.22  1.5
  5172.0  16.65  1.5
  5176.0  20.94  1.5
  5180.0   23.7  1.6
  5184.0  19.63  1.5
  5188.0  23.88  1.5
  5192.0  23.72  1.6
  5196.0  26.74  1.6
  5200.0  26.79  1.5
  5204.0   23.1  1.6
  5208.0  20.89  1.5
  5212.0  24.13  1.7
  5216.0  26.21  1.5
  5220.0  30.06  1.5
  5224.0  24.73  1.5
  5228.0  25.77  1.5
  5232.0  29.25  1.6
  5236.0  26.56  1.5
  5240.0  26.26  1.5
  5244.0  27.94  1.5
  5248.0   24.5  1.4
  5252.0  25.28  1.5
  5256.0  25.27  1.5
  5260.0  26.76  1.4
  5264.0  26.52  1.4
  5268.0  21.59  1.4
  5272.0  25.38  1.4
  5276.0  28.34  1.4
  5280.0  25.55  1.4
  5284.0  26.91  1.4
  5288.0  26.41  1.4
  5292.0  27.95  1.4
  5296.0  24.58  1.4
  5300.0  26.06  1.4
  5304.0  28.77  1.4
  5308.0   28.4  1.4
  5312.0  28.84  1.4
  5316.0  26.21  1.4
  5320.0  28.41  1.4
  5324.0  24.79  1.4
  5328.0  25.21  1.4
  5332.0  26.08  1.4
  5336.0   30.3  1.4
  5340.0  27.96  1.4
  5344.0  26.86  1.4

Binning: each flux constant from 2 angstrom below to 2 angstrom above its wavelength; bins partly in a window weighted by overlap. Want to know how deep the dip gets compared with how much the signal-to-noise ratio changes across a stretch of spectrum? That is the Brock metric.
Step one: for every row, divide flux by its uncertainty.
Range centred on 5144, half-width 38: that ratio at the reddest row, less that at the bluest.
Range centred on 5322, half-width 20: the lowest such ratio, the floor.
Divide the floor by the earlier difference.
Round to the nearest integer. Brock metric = 14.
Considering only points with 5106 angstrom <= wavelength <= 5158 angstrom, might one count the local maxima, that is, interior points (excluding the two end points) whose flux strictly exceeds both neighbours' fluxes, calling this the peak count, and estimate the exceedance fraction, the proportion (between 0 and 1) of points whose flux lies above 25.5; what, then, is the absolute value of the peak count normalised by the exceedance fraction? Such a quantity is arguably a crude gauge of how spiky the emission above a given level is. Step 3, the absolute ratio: 26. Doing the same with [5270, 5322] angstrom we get 6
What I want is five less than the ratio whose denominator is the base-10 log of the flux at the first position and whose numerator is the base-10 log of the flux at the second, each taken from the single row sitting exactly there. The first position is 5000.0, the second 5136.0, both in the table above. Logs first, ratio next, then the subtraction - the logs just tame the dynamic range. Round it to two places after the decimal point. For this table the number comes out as -4.02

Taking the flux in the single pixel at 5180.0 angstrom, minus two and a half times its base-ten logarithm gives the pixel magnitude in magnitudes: -3.44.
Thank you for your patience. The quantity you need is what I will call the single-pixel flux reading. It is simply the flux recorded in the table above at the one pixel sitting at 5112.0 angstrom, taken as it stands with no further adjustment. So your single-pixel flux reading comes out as 26.02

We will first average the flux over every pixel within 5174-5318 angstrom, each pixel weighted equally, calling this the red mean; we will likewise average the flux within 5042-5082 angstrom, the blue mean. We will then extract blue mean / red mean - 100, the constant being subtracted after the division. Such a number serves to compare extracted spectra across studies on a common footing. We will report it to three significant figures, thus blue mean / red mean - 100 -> -99.0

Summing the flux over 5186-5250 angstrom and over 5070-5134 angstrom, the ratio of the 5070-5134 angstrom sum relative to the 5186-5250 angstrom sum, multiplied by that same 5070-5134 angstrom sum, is 370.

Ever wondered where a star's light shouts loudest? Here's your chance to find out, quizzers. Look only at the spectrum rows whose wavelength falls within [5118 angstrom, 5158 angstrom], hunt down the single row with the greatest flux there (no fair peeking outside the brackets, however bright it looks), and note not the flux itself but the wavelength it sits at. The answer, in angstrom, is 5128.0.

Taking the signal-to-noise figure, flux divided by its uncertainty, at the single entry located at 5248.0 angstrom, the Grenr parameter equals 17.5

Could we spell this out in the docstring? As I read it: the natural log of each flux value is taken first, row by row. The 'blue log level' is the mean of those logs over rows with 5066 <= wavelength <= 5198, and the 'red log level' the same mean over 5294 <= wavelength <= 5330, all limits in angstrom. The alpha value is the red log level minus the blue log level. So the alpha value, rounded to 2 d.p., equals 0.14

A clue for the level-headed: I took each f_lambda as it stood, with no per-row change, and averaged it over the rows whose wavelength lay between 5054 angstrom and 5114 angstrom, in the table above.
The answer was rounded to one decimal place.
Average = 24.3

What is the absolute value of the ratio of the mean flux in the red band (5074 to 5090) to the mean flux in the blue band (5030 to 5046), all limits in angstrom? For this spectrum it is 0.96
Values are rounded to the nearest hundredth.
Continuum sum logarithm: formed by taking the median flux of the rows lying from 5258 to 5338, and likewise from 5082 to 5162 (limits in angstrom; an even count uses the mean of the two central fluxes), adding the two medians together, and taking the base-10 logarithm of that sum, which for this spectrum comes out 1.70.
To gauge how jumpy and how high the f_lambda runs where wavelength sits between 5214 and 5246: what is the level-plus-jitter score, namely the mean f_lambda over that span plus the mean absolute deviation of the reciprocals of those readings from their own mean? 27.1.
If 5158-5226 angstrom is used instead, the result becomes 23.1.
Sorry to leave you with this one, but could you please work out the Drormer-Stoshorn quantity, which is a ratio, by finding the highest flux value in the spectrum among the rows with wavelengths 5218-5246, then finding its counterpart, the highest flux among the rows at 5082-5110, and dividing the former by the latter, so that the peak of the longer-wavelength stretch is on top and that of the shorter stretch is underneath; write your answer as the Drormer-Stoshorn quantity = 1.18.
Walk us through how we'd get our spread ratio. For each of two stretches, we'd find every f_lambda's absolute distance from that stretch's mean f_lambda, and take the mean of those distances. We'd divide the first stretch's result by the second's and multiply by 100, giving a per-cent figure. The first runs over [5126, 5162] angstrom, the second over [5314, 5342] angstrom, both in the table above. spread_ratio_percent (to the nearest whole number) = 86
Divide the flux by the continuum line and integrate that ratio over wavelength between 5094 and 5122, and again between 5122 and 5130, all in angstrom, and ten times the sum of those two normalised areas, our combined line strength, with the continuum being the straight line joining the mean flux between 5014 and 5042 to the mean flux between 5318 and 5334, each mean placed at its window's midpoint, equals 355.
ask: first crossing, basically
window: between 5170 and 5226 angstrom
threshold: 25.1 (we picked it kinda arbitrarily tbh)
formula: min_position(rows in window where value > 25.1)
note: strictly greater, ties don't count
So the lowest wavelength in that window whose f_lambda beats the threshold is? 5196.0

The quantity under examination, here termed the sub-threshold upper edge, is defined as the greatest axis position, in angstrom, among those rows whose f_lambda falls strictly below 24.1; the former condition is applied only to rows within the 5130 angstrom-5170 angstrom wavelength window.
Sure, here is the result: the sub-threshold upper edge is 5168.0 angstrom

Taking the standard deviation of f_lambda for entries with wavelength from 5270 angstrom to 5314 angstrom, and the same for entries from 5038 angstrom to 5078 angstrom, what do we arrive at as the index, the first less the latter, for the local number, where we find -0.2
